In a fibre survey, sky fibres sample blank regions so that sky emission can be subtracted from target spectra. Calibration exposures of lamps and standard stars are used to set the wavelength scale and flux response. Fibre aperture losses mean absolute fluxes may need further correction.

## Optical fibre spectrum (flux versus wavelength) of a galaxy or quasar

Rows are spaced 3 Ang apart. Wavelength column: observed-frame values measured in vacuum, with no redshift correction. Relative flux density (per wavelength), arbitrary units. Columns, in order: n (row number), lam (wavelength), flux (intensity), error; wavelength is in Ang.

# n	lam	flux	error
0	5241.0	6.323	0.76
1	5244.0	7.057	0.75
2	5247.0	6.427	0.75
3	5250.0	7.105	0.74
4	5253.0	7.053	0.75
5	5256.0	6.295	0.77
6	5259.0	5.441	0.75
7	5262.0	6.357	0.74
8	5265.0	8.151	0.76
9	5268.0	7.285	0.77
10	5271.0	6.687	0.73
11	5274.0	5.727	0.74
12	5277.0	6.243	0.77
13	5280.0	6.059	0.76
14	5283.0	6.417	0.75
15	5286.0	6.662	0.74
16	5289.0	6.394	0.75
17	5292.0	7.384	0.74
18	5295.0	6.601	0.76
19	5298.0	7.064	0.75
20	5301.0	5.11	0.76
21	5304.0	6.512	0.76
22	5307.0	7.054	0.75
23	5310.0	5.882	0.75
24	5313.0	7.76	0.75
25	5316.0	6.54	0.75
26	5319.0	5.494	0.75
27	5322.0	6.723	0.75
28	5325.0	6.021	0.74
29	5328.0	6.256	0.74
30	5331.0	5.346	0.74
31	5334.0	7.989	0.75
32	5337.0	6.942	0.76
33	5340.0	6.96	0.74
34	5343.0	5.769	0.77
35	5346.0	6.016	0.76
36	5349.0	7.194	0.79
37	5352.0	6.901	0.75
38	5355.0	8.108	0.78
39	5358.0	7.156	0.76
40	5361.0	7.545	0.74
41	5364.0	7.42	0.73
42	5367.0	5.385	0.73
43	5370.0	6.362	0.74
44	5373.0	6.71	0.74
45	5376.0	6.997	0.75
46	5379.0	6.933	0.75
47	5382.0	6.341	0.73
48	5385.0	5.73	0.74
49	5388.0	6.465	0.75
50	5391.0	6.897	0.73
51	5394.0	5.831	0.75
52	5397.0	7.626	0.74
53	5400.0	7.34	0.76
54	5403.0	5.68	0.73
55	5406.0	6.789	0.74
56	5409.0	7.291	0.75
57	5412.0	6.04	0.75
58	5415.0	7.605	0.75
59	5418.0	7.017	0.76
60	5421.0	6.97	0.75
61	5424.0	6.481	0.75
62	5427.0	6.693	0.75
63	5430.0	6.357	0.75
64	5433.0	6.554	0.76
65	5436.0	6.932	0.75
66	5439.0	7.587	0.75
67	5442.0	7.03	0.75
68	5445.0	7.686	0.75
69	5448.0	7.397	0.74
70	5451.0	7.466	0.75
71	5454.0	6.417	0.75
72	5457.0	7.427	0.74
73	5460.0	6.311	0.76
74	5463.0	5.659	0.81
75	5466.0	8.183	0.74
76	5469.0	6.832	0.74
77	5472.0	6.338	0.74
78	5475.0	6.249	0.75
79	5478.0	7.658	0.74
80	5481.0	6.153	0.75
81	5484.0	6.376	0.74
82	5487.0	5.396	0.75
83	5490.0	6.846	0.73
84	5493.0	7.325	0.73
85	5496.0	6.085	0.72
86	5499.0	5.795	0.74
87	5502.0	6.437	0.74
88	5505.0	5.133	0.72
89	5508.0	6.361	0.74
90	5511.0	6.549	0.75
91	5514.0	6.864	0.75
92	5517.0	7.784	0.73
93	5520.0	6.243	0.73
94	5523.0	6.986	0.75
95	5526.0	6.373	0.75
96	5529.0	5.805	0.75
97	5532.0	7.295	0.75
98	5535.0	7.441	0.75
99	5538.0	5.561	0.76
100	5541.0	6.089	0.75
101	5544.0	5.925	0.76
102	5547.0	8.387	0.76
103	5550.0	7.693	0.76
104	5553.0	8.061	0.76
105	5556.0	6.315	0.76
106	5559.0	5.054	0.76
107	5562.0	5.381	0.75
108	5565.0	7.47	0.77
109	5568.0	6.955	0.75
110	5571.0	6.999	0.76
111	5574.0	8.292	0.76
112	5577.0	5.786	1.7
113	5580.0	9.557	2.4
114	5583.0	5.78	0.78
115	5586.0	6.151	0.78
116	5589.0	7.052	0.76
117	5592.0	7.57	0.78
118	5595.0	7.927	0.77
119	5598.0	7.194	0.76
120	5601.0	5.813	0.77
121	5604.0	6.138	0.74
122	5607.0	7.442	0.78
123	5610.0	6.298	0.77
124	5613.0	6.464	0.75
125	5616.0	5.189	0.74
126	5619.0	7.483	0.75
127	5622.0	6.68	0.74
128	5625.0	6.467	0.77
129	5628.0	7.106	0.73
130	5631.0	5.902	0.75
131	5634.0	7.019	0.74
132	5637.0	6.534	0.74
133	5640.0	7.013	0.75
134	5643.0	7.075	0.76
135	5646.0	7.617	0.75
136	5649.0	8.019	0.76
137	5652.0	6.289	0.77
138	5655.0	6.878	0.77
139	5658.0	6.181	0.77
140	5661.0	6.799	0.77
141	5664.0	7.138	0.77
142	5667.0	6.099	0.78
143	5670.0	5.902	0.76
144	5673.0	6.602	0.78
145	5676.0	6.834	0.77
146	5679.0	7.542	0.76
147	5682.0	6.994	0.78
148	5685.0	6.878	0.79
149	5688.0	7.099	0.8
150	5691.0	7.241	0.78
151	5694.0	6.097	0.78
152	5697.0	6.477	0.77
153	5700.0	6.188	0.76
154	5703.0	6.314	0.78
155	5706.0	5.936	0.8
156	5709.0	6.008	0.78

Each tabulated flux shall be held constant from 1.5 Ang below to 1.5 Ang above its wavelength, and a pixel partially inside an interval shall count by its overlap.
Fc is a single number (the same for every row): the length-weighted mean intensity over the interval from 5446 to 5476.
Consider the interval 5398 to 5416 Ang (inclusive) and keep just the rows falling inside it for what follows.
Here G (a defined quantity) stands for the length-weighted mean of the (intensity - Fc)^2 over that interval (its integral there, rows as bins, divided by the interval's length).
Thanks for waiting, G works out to 0.51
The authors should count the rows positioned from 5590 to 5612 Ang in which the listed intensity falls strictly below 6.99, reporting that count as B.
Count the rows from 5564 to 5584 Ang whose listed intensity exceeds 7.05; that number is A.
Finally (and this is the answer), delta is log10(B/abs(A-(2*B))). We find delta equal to 0.00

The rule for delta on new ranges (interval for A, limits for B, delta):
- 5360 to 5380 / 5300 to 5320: -0.20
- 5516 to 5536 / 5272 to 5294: -0.18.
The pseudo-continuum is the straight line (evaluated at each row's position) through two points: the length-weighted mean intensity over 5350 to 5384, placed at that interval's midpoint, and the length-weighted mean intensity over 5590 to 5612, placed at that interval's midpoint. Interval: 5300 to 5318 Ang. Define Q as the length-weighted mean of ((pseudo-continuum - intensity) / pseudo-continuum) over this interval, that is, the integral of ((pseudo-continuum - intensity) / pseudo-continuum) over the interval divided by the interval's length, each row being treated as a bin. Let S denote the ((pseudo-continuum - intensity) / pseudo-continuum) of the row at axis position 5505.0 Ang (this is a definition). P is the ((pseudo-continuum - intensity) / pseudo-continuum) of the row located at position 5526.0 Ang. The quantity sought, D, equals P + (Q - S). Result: -0.12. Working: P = 0.08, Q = 0.06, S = 0.26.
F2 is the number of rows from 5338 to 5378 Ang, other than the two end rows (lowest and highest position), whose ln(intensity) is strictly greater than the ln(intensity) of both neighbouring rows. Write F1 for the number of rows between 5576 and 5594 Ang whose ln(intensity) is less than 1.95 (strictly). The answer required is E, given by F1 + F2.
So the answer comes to 6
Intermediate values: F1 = 3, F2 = 3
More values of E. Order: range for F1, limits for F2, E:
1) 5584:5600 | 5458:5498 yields 5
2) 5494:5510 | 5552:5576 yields 6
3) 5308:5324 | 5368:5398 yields 6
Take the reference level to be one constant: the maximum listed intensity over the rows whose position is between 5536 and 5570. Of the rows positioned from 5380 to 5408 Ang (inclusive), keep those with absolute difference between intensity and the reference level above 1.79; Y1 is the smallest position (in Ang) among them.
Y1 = 5382.0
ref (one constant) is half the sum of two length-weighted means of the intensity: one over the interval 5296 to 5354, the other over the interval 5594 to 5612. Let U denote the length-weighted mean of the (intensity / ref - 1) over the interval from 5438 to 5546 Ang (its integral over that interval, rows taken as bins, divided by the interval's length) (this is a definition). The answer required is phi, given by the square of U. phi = 0.0000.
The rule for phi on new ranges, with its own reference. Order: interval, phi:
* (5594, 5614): 0.0002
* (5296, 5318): 0.0002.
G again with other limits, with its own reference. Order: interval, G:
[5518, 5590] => 1.18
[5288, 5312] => 0.60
